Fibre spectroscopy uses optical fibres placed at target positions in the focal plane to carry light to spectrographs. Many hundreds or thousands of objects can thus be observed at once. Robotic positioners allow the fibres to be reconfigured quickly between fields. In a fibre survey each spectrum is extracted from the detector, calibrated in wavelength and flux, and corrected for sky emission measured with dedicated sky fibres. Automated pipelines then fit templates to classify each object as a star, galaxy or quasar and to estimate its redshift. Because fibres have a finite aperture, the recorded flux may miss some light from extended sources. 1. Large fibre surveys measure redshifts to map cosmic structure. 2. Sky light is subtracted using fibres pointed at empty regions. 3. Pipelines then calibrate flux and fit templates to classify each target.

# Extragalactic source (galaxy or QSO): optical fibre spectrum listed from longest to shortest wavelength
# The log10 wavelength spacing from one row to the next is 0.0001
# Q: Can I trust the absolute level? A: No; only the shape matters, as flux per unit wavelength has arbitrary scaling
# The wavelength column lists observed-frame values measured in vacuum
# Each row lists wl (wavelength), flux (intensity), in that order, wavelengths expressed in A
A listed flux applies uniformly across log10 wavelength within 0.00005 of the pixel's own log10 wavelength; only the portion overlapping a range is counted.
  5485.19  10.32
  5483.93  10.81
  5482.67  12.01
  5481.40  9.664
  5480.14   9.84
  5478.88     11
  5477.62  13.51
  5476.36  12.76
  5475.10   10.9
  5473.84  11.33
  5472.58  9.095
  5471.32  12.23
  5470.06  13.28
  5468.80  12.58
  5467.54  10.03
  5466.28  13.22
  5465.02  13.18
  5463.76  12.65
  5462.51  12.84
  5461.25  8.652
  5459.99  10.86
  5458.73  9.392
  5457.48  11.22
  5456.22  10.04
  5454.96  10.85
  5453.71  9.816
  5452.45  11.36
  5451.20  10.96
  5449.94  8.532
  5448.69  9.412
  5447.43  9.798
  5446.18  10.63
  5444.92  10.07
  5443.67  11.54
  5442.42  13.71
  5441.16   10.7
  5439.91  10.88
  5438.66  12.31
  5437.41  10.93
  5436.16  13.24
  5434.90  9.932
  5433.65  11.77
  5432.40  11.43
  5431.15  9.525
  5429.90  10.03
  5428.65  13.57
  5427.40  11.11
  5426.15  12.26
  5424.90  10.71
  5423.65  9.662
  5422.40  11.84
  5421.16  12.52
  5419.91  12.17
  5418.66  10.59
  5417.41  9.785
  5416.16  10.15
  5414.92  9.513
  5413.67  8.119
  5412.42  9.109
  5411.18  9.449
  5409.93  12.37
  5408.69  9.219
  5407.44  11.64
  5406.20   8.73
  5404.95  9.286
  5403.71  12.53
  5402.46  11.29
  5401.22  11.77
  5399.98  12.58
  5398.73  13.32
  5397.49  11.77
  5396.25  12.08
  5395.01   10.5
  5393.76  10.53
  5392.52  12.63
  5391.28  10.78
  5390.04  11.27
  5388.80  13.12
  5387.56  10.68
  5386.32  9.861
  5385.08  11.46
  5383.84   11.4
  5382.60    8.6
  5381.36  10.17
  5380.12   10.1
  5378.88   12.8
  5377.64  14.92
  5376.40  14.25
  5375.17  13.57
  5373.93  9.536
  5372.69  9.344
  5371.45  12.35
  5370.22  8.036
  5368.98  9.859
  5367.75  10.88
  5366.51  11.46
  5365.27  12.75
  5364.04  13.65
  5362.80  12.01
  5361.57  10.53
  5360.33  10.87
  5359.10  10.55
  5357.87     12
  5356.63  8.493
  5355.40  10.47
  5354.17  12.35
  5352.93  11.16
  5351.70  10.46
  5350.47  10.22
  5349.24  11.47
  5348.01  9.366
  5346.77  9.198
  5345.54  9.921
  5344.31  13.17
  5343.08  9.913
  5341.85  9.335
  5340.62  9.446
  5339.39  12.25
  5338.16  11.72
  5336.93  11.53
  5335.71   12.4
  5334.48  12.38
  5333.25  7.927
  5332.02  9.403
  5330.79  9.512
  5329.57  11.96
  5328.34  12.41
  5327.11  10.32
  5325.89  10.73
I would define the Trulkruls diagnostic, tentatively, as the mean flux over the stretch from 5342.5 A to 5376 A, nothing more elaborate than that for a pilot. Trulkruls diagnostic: 10.9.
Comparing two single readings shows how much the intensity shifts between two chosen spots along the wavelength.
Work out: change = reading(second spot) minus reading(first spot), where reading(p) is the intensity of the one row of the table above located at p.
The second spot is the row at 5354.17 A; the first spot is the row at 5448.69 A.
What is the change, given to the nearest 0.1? 2.9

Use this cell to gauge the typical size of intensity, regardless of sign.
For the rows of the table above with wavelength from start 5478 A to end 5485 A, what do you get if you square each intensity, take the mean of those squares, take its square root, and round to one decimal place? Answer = 10.7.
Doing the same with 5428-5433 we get 11.2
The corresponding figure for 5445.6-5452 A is 9.9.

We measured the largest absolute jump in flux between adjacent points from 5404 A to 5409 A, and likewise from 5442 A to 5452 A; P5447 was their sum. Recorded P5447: 5.3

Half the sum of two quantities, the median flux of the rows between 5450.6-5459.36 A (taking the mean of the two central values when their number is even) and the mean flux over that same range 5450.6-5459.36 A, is 10.7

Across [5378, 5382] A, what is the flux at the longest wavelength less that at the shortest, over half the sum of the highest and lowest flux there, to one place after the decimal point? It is -0.2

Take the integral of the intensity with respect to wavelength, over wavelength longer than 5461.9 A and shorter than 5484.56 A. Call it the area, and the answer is 266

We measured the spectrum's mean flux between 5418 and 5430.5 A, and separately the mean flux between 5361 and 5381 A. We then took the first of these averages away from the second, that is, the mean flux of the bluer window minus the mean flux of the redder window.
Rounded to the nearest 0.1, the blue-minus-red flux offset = 0.2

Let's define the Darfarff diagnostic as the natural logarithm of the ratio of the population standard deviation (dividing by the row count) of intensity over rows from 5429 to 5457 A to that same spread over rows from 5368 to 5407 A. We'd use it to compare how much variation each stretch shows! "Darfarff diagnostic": -0.3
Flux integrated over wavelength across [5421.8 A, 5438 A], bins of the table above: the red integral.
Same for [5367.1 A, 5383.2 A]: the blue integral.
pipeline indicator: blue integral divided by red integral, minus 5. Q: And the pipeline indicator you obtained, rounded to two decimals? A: -4.02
